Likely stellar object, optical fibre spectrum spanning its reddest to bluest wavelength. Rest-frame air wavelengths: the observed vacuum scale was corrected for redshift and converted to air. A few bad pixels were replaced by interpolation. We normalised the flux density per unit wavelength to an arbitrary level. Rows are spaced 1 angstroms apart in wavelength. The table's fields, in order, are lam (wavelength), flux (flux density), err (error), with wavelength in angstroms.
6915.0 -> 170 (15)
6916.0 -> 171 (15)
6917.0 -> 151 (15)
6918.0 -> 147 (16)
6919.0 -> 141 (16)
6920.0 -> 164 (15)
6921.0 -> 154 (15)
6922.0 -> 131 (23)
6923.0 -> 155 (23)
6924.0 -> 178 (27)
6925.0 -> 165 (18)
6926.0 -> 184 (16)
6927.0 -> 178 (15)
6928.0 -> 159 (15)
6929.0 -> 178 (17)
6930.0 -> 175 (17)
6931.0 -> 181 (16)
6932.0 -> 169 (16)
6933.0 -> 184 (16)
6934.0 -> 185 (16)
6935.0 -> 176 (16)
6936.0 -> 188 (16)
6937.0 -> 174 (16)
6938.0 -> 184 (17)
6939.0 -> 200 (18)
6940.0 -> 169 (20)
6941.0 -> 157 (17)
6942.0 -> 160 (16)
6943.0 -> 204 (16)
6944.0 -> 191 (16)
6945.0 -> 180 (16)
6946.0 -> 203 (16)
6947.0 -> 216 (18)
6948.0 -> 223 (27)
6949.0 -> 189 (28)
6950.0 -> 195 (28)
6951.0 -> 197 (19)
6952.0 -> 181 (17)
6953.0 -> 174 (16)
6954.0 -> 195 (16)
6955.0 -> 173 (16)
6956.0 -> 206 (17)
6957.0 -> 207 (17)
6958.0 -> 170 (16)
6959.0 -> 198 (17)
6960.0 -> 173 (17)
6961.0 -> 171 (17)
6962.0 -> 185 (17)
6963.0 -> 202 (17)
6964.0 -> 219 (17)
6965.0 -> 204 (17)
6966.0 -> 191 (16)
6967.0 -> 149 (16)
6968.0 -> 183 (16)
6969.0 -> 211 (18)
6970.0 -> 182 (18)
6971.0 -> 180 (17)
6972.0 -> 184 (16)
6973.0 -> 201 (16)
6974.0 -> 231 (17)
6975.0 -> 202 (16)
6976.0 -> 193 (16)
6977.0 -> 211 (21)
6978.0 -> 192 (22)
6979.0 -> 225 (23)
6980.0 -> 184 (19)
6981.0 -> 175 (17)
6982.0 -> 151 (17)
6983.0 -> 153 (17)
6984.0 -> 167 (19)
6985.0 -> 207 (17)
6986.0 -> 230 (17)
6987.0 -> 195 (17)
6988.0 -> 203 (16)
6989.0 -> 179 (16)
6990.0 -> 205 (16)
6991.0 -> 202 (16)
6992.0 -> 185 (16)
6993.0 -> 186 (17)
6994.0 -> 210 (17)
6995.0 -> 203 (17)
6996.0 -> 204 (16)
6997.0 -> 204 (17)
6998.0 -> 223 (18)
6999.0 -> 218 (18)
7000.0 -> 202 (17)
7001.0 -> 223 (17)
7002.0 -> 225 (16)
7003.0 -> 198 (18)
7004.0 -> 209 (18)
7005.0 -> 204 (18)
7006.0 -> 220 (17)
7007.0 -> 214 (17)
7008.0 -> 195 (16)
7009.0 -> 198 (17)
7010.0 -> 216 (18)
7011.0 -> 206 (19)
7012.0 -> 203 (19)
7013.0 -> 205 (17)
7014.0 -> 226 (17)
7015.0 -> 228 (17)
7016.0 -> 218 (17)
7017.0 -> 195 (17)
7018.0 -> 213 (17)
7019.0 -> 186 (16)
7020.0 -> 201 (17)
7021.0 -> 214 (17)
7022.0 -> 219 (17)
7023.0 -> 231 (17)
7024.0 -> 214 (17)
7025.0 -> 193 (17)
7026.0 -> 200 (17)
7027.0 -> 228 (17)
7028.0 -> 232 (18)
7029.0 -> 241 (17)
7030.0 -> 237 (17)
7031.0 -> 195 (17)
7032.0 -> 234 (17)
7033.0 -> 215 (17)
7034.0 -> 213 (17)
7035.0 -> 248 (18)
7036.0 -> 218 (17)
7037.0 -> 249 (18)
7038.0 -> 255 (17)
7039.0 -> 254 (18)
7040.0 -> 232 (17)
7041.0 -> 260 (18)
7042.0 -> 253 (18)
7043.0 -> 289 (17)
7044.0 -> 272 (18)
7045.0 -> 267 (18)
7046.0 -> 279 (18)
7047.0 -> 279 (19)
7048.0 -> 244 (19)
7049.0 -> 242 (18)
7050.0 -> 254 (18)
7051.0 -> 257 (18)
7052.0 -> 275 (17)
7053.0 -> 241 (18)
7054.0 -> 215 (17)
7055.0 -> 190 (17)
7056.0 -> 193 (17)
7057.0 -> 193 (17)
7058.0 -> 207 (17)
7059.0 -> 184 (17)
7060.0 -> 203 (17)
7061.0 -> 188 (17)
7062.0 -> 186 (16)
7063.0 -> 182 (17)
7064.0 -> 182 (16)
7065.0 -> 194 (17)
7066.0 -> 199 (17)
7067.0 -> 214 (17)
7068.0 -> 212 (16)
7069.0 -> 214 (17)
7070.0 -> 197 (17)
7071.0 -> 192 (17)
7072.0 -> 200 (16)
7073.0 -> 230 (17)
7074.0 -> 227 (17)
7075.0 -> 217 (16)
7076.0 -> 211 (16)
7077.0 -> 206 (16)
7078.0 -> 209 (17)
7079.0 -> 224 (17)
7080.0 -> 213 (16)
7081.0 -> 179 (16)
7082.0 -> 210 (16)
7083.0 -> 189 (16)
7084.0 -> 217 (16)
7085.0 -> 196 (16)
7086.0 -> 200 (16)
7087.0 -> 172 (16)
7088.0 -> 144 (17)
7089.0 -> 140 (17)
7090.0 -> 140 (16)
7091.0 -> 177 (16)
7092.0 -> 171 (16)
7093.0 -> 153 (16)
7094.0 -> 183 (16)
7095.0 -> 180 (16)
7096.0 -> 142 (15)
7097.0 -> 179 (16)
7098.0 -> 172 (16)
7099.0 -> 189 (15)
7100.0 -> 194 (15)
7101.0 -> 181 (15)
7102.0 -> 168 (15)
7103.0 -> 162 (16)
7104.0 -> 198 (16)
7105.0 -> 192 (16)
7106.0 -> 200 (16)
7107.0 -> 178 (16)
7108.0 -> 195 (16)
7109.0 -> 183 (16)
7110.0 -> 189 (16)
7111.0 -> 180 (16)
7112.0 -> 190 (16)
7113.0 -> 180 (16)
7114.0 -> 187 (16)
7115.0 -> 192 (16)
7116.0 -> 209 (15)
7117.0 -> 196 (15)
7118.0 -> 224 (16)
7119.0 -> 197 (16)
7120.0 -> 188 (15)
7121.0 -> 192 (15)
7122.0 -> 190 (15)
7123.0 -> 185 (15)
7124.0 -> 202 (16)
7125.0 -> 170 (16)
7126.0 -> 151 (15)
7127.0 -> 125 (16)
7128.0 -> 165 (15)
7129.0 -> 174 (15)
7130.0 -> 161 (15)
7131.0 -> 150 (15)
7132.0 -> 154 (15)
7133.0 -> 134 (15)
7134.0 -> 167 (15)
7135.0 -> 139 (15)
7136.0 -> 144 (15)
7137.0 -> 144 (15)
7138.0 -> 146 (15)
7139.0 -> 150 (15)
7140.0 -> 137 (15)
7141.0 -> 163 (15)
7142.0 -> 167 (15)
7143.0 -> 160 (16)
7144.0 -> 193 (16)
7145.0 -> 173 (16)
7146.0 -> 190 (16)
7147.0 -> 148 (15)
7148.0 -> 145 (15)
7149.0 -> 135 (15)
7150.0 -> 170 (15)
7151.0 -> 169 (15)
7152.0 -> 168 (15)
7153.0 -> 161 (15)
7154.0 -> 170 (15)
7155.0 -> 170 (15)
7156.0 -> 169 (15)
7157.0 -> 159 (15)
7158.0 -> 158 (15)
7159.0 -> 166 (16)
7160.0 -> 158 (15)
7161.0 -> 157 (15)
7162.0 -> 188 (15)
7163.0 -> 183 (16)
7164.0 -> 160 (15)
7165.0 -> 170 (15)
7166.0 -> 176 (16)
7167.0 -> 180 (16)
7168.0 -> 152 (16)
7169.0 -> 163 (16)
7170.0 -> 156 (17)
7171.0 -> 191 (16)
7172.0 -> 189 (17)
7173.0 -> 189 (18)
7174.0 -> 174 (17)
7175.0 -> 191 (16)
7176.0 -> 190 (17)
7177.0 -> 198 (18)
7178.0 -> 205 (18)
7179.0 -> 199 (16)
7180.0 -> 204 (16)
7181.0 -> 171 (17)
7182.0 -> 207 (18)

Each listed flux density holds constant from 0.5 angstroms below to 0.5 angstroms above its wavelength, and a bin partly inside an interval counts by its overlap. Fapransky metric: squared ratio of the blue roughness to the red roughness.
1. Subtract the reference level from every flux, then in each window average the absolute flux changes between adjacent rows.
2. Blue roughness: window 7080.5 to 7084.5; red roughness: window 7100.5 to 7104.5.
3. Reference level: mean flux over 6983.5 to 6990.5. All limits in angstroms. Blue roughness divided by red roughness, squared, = 2.1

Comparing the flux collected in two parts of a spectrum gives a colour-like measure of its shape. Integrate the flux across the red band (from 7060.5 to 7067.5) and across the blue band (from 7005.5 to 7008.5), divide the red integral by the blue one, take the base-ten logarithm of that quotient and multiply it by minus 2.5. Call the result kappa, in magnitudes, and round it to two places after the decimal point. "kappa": -0.83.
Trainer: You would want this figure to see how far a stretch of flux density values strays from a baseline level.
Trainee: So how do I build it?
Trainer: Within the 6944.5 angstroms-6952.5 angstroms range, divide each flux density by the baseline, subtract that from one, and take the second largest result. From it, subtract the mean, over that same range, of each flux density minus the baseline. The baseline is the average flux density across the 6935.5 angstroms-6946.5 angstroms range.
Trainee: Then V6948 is -15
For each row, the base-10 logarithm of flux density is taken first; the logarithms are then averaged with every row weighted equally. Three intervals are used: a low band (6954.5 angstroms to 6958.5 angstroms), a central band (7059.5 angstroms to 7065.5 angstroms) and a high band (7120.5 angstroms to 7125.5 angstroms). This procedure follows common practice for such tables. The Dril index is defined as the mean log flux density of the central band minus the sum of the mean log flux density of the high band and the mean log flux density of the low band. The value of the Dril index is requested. -2.27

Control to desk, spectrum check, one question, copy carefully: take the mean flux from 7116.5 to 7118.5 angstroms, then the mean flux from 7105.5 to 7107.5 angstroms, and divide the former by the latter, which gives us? 1.11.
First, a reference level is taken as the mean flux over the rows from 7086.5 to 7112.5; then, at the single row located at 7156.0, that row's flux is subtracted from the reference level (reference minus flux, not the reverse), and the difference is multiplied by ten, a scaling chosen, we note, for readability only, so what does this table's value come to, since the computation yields 61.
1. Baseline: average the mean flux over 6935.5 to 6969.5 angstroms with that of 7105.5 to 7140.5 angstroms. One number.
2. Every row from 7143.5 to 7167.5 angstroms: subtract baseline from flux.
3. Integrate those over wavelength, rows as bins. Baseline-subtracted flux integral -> -331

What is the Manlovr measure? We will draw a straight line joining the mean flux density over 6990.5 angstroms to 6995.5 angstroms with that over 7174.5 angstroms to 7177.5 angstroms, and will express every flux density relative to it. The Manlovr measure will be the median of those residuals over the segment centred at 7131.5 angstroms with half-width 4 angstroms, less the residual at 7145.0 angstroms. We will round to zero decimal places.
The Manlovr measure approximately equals -16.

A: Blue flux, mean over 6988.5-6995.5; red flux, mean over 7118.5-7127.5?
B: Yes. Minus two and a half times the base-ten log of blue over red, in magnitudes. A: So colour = -0.10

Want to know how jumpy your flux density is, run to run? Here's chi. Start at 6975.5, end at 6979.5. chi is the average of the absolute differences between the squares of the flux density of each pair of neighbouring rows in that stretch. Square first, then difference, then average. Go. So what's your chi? 9563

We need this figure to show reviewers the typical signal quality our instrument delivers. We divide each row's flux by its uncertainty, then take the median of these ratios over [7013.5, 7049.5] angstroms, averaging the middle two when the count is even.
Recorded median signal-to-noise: 13.4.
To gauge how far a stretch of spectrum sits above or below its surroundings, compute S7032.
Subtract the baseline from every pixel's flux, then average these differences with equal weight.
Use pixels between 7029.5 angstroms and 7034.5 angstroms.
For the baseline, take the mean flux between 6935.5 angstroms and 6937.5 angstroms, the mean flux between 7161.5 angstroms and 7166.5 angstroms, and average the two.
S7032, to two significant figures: 41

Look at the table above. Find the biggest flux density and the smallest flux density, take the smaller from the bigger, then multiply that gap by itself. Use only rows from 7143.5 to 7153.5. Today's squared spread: 3364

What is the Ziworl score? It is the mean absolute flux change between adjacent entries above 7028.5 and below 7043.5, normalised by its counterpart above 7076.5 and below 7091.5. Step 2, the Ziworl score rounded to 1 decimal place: 1.1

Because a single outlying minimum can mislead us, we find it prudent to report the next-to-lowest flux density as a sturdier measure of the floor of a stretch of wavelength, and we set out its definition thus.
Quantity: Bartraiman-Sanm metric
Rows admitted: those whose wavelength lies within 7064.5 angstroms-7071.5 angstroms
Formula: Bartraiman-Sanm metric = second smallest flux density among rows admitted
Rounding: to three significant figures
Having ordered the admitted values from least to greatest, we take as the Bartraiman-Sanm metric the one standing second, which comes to 194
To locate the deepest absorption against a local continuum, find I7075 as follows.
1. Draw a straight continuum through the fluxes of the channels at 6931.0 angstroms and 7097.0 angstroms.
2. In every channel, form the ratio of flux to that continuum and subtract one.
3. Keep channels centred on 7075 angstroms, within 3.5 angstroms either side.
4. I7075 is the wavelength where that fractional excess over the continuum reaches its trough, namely 7072.0 angstroms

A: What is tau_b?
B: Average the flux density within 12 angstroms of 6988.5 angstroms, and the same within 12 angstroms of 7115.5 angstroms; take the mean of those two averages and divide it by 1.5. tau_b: 128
